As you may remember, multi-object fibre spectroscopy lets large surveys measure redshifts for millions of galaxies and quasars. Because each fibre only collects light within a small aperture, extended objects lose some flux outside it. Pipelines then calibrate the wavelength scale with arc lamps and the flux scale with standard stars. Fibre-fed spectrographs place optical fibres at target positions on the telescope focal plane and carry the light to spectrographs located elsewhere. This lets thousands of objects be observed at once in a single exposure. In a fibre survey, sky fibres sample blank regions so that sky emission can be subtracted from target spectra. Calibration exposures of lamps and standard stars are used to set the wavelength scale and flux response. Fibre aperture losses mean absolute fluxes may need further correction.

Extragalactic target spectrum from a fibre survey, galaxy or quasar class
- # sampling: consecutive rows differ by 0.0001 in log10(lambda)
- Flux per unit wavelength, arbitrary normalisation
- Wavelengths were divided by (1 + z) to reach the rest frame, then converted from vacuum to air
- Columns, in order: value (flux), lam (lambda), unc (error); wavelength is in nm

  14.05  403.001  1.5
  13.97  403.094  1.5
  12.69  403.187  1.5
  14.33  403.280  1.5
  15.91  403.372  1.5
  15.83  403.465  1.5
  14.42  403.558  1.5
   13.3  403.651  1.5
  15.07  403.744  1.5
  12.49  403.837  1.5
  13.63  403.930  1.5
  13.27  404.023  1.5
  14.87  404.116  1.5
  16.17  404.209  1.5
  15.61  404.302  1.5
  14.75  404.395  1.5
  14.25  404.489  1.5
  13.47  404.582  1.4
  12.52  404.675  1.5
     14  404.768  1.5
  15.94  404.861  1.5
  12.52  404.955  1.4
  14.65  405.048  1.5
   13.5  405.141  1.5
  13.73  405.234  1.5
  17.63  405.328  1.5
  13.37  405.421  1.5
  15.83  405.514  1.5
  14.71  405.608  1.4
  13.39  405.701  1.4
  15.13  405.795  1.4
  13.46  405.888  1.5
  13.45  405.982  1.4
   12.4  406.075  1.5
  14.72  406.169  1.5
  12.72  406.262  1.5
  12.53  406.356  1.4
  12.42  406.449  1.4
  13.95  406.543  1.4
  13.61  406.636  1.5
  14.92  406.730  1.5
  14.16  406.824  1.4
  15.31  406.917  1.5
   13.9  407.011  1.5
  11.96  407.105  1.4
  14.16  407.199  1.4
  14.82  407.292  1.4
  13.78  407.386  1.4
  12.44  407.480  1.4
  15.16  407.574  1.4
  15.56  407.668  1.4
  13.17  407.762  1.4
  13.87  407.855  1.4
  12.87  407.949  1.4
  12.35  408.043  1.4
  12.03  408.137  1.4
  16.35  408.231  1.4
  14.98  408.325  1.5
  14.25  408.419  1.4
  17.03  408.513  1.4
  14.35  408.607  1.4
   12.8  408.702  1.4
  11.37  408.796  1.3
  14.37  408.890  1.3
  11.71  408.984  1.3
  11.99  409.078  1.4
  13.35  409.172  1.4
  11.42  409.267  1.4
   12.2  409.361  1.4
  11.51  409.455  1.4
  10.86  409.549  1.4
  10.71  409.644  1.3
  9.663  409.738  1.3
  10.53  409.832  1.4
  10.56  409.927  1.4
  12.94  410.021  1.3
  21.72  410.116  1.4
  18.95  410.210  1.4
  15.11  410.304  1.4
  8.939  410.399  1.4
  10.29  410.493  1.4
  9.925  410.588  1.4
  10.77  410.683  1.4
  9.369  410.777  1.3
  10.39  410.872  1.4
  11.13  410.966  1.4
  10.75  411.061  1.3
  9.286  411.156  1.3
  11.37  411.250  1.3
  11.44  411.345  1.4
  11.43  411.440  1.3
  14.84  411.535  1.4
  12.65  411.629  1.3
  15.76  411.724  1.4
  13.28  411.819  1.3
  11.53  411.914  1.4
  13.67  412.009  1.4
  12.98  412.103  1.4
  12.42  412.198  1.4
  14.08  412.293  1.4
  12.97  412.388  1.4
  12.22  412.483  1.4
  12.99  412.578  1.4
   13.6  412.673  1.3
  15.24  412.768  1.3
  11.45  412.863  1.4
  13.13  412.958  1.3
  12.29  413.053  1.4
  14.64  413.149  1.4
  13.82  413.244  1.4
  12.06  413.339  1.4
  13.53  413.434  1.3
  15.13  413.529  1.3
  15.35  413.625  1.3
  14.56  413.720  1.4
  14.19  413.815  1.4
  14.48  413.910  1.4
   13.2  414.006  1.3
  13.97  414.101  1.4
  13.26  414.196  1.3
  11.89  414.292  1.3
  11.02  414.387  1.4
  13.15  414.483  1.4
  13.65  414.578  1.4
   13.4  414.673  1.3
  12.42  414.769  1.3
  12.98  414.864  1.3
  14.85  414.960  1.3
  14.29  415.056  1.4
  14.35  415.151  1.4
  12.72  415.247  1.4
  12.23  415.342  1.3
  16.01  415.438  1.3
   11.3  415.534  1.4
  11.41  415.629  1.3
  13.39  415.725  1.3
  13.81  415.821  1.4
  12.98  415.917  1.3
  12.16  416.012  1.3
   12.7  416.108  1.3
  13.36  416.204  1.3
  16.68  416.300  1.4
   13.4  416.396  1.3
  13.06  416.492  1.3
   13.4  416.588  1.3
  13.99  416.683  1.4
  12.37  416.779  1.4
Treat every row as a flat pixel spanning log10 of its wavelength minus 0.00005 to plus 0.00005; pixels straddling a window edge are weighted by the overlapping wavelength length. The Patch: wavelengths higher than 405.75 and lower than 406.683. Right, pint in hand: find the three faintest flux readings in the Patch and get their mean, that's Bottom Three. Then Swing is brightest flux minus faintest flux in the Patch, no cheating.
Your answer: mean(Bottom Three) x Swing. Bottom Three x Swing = 34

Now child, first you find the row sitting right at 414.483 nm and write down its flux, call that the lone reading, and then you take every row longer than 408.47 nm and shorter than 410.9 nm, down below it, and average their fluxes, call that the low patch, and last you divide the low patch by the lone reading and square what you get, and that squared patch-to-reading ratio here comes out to 0.9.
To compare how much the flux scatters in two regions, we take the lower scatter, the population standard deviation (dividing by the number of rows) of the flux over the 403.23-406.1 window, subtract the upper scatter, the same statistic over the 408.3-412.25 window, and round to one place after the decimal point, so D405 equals -1.3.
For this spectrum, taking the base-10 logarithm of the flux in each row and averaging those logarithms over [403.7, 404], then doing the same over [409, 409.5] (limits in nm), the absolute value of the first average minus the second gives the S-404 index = 0.05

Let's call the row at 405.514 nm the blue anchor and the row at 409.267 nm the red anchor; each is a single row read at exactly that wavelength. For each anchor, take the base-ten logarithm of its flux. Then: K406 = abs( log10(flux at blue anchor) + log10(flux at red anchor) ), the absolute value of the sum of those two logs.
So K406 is 2.26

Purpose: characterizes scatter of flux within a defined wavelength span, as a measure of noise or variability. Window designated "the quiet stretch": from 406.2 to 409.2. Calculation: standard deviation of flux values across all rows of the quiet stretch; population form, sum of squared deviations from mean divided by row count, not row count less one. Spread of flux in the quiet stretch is 1.37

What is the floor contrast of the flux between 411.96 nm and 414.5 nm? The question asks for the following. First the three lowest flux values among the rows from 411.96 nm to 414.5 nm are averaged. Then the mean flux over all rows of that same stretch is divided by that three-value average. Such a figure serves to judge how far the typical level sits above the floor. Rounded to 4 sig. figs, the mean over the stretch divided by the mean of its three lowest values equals 1.168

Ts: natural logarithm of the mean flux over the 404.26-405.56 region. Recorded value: 2.668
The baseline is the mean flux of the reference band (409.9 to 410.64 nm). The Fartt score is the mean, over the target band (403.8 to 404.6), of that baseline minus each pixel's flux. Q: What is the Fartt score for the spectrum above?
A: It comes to -0.7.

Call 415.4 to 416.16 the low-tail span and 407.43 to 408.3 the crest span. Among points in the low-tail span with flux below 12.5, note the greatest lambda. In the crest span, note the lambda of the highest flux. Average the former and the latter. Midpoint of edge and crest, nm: 412.12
